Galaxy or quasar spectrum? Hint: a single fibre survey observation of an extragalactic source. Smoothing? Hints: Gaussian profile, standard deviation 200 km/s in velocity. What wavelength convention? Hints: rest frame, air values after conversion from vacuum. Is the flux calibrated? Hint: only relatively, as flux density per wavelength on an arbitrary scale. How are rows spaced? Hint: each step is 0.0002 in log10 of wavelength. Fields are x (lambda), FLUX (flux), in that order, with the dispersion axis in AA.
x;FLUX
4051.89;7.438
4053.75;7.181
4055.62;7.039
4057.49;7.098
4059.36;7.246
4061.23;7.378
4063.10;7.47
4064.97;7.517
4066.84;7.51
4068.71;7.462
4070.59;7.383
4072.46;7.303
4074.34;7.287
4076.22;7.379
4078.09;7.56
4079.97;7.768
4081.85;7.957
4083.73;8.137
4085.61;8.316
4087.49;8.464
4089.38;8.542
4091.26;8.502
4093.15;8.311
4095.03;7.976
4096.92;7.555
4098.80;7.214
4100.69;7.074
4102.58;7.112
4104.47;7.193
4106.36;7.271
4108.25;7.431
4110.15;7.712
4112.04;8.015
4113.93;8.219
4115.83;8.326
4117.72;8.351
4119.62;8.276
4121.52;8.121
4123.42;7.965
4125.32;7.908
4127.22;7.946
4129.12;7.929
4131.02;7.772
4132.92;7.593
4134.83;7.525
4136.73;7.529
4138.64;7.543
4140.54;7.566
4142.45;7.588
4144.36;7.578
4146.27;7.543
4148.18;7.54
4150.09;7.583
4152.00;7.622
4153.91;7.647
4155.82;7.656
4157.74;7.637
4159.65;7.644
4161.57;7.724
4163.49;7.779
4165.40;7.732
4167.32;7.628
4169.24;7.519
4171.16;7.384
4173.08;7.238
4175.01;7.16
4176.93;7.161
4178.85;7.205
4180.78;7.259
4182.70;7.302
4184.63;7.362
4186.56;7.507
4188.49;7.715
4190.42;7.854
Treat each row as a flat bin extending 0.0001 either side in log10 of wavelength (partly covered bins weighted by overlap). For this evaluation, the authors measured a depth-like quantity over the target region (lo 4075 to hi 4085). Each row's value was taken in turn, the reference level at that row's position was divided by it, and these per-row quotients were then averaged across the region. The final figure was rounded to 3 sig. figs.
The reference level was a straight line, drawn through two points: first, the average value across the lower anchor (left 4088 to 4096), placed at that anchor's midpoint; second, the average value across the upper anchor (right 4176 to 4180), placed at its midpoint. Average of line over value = 1.10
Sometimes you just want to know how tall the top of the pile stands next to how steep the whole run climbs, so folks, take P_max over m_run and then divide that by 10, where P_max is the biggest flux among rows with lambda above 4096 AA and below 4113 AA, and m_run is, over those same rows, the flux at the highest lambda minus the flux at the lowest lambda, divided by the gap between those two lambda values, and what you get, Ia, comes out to 26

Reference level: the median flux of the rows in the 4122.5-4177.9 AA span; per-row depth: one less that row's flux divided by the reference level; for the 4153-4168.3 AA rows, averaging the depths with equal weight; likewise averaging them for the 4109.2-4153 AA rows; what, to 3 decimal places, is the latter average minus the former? -0.018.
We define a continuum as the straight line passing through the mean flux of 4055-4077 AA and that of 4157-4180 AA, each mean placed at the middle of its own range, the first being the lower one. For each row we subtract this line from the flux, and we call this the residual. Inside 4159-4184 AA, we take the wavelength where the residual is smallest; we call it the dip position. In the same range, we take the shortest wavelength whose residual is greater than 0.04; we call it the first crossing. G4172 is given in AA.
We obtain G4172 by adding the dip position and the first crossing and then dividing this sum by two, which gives 4168.3 AA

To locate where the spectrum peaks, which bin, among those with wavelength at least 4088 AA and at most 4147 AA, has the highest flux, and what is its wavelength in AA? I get 4089.38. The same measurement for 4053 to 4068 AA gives 4064.97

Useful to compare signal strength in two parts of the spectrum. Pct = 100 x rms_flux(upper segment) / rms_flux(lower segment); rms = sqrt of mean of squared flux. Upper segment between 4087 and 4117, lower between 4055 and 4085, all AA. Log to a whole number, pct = 105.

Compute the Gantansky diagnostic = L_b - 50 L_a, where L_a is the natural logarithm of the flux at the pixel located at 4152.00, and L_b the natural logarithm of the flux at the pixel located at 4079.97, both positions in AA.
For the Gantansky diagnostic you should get -99.5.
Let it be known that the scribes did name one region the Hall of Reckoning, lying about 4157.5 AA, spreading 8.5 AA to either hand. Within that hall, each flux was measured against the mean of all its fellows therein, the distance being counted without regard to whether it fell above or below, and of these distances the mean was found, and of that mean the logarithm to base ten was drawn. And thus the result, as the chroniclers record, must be -1.3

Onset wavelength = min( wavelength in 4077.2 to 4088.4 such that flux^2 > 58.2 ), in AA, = 4079.97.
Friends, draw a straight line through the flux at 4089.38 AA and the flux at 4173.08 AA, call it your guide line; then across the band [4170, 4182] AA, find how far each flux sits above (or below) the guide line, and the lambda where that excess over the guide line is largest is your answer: 4180.78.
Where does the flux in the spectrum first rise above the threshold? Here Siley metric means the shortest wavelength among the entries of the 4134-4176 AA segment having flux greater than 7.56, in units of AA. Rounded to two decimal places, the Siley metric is 4140.54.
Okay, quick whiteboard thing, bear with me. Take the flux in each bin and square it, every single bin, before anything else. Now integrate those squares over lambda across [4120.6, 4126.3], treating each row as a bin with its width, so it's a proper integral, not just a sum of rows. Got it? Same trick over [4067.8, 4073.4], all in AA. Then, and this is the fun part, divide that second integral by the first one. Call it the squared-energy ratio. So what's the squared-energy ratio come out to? 0.84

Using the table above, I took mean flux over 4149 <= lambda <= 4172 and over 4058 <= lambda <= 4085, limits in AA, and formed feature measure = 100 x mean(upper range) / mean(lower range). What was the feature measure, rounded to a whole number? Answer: 101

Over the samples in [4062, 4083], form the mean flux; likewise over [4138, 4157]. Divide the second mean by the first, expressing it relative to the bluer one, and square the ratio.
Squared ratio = 1.02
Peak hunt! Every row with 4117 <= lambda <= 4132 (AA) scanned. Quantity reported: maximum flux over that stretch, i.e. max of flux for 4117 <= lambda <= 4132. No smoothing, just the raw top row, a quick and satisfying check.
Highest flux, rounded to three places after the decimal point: 8.351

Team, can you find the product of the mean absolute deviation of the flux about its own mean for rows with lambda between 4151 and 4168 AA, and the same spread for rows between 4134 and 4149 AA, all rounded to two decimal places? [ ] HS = 0.00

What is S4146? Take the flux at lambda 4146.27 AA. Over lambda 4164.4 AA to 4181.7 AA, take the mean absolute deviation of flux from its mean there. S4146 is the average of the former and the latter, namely 3.86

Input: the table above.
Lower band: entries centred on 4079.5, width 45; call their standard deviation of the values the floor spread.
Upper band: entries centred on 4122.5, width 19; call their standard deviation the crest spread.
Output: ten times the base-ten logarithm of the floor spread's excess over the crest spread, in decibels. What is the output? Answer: -5.7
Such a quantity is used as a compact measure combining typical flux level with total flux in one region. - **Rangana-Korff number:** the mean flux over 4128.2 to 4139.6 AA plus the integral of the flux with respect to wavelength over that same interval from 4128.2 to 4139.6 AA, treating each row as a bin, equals 95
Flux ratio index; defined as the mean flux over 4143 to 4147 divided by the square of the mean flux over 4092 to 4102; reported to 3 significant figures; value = 0.130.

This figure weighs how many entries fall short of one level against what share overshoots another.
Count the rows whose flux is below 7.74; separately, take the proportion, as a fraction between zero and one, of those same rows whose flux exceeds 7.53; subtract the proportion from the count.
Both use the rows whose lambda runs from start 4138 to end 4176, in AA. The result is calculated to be 18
